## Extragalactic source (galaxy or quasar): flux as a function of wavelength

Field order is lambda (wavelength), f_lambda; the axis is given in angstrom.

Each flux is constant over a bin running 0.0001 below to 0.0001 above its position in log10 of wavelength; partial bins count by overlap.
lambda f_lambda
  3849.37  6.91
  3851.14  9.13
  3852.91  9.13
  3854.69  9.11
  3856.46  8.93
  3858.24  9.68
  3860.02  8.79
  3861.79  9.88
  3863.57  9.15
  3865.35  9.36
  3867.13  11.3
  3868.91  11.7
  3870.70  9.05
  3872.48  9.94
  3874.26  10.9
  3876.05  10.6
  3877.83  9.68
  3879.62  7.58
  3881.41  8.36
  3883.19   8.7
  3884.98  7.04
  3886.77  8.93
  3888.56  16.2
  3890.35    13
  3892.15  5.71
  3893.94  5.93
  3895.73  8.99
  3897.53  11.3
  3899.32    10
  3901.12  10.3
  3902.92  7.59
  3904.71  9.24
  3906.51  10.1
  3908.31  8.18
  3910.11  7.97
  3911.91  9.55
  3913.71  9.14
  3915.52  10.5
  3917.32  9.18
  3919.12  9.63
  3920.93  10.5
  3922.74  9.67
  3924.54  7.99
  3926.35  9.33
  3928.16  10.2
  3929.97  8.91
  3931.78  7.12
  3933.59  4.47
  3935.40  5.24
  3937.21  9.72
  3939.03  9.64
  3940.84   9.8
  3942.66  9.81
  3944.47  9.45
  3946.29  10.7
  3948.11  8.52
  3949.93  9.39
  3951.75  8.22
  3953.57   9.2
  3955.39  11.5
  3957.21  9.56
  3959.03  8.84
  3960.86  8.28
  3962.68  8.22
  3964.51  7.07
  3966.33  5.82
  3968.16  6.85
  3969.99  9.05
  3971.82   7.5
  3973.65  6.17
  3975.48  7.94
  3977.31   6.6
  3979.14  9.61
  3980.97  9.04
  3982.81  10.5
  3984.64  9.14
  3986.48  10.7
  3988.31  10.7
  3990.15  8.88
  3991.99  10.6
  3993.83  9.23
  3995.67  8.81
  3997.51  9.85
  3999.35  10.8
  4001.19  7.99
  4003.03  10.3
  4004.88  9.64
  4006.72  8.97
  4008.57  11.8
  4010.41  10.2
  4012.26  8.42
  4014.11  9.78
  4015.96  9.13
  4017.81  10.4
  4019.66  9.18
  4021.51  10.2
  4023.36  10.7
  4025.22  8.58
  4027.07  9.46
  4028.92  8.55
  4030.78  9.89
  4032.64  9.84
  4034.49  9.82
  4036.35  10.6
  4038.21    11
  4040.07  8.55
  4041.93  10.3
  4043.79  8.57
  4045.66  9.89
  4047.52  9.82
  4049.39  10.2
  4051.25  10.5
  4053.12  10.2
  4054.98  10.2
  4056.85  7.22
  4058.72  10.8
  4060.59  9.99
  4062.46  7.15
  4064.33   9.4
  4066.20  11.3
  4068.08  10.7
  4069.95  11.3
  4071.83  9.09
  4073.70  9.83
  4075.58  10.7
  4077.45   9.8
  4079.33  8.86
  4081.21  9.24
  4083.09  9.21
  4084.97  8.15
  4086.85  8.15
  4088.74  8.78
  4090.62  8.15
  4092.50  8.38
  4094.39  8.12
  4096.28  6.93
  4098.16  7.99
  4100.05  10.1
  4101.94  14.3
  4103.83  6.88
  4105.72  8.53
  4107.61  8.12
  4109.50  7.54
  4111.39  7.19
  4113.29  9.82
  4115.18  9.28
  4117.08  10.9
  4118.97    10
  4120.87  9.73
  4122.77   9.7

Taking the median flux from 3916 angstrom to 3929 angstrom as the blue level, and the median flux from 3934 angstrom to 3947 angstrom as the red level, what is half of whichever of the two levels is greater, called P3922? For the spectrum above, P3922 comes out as 4.86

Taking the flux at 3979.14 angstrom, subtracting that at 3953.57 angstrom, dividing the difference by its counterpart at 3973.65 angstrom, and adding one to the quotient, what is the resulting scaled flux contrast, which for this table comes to 1.1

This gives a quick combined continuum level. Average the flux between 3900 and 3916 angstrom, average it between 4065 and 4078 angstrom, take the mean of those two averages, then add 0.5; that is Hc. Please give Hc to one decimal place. 10.3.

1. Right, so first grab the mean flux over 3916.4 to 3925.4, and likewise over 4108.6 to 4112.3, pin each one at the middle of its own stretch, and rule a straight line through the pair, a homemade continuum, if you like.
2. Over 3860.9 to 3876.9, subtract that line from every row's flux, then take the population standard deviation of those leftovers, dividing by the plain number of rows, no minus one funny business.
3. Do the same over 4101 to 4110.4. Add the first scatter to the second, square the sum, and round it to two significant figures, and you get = 13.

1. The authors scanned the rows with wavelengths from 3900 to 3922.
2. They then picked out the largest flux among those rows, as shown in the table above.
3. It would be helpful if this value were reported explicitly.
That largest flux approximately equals 10.5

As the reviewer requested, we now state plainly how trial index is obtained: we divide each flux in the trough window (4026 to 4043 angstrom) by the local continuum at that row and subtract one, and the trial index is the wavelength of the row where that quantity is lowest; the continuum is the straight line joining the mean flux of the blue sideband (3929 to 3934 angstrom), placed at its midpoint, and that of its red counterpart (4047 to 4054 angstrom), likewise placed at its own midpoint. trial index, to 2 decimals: 4040.07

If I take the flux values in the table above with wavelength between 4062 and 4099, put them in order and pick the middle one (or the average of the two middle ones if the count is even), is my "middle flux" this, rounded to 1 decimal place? 9.0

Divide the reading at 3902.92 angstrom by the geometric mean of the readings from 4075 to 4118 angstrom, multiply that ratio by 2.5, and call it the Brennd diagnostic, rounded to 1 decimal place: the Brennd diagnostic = 2.2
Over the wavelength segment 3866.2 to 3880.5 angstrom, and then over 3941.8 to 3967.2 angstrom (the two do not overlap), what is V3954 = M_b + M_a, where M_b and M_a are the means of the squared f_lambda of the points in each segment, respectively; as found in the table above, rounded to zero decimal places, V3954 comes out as 185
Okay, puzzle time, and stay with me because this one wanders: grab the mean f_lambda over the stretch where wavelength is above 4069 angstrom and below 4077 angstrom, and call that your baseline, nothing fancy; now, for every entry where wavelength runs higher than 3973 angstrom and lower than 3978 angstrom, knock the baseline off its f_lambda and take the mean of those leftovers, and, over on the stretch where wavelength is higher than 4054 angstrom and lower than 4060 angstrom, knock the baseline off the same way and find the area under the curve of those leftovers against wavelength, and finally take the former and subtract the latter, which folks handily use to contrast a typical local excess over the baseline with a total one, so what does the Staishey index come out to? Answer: 1.3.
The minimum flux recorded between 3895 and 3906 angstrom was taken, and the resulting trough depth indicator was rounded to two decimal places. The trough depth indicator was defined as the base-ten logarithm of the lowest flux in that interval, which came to 0.88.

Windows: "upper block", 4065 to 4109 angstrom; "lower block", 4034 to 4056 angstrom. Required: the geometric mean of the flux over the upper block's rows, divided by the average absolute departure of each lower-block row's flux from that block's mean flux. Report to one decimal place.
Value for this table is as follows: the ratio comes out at 17.1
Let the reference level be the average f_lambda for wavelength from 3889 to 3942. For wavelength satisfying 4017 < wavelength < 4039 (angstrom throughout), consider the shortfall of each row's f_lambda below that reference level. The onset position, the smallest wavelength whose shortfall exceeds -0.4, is 4019.66 angstrom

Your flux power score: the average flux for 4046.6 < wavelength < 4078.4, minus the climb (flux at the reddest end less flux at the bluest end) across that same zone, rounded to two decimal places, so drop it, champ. 9.91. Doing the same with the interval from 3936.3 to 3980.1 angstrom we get 8.75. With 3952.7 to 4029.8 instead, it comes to 9.79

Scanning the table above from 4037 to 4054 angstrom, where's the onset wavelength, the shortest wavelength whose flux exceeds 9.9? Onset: 4038.21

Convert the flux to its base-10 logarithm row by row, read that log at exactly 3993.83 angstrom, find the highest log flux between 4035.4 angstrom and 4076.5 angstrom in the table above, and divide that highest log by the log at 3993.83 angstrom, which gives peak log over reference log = 1.09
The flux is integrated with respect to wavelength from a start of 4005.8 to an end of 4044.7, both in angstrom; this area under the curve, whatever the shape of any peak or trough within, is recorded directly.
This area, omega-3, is 378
